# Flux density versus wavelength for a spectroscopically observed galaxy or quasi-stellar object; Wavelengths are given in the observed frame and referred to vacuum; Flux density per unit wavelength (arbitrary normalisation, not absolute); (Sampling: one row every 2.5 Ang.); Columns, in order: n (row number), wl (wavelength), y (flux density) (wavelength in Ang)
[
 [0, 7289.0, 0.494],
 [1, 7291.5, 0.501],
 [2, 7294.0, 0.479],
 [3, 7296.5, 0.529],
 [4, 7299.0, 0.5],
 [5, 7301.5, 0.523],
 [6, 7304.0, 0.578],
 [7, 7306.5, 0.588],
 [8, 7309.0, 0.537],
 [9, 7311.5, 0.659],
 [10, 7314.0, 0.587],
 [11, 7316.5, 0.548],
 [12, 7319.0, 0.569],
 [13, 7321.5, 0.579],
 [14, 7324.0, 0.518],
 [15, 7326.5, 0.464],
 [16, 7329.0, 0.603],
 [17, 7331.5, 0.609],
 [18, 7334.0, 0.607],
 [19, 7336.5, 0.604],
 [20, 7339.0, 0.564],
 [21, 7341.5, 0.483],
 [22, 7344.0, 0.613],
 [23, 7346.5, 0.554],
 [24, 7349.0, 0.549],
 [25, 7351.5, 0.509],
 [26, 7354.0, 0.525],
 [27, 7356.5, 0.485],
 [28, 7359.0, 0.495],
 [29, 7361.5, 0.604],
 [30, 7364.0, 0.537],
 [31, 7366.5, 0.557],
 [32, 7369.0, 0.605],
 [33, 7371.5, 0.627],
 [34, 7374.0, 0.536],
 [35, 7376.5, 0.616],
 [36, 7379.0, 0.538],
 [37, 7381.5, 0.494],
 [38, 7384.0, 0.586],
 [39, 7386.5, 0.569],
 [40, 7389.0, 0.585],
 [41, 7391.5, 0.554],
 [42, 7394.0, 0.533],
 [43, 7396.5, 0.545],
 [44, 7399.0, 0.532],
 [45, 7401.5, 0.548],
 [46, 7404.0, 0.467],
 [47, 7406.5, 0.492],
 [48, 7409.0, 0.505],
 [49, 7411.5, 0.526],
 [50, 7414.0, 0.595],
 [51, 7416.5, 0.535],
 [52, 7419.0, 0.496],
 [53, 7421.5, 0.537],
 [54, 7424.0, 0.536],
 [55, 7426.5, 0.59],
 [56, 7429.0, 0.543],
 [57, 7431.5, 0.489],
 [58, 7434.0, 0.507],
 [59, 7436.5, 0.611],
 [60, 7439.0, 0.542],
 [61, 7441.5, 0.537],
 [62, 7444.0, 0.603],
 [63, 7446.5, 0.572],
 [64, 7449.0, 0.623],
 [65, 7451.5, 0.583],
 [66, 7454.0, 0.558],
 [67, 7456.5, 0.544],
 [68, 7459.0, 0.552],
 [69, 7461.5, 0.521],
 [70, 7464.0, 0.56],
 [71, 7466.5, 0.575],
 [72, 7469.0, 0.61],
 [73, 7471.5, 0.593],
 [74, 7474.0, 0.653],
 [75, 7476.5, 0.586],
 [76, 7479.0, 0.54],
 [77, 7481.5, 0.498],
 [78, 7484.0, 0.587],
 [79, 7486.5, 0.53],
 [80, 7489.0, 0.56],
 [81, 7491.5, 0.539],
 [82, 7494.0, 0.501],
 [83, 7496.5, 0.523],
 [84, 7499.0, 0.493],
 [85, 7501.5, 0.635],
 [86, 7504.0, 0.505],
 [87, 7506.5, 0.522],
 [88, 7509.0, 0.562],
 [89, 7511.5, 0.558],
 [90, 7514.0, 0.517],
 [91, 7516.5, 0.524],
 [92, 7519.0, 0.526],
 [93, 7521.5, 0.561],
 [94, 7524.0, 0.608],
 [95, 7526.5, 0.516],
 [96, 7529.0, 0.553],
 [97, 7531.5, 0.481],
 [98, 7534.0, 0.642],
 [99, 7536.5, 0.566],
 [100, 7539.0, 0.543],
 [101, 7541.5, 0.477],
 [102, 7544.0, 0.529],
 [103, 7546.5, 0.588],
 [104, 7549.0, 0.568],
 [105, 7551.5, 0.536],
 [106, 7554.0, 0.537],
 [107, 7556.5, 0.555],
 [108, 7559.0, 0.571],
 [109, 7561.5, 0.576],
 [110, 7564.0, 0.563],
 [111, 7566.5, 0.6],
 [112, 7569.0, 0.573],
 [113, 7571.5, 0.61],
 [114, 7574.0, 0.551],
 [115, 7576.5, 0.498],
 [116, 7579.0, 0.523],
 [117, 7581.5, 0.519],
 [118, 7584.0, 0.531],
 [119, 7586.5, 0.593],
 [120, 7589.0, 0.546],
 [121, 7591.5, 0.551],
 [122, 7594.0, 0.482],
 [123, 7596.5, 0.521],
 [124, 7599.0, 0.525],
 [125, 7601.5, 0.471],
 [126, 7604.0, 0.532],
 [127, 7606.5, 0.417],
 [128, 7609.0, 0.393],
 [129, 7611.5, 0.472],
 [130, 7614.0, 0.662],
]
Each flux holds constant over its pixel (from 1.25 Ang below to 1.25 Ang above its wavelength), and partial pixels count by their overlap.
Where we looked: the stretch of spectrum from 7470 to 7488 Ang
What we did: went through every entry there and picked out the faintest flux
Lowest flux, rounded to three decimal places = 0.498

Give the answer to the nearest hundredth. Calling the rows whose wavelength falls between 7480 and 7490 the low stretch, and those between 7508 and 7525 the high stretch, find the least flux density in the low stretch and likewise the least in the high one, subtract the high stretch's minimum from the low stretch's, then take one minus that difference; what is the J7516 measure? 1.02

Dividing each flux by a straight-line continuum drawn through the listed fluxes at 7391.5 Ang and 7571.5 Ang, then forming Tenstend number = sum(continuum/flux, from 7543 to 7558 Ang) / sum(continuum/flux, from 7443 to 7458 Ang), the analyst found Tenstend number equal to 1.11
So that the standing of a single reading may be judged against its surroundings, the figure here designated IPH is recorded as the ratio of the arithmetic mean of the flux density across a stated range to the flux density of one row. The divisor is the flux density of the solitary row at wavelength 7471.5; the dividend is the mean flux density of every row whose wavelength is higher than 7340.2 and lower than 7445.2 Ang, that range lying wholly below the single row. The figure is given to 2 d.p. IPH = 0.92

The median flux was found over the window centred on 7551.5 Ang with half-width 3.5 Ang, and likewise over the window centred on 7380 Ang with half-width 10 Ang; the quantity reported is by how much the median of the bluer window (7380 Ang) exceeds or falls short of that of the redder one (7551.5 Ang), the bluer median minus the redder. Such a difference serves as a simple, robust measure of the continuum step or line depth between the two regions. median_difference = 0.040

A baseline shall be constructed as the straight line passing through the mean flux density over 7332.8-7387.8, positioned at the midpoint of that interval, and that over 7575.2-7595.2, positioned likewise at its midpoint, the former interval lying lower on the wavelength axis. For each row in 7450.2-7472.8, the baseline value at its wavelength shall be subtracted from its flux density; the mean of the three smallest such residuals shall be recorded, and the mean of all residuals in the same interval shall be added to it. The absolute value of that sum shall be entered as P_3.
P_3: 0.015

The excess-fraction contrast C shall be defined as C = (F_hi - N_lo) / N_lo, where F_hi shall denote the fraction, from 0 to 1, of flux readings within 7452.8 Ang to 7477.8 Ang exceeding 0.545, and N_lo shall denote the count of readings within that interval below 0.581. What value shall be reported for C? -0.87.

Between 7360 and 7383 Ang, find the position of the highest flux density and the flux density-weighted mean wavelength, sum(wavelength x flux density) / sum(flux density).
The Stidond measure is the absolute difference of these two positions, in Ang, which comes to 0.2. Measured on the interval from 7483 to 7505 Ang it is 7.6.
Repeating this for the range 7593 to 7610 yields 2.9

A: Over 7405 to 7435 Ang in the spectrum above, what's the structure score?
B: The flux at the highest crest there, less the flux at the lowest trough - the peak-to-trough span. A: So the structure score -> 0.11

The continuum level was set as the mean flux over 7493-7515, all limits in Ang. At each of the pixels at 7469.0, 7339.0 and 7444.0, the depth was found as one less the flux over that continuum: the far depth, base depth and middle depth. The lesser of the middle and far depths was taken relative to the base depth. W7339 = 3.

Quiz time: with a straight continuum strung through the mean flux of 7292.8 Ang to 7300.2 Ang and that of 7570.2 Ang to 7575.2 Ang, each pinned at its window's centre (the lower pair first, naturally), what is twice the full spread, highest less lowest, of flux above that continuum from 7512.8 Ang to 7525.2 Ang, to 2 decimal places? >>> 0.18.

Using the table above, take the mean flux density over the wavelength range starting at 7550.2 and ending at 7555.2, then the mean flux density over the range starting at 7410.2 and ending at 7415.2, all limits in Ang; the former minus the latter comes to -0.02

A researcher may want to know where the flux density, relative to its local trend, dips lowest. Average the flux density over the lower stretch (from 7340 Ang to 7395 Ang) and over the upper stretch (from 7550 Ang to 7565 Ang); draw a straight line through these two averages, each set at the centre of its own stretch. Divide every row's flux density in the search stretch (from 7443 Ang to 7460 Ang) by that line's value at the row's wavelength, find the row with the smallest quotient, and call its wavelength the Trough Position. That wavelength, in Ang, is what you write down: 7456.5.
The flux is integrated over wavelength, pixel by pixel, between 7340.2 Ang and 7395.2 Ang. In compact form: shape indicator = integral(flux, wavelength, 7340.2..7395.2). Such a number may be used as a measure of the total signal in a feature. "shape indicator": 30.4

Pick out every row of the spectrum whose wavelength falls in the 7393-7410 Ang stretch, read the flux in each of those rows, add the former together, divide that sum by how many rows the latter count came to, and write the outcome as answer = 0.517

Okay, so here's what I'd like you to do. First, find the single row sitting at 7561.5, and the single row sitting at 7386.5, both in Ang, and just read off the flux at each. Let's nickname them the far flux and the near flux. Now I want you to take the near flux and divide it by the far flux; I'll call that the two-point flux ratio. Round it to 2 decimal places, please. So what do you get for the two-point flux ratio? 0.99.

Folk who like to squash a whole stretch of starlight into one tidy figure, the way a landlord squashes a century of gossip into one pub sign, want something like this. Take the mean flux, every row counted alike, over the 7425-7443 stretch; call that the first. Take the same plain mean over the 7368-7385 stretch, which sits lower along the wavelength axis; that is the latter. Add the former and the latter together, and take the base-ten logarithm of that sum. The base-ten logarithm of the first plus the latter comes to 0.0482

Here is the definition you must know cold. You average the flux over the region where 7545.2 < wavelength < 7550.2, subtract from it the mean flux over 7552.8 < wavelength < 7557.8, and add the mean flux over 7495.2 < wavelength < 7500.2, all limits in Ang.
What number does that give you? 0.54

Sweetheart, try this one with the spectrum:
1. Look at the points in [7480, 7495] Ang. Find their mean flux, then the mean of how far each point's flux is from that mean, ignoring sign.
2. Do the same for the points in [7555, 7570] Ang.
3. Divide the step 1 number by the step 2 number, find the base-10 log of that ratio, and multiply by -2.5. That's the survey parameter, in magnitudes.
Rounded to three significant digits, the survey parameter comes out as -1.04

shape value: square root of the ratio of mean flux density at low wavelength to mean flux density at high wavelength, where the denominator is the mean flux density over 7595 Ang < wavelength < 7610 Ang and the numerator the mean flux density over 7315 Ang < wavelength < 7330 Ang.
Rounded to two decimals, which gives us 1.07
